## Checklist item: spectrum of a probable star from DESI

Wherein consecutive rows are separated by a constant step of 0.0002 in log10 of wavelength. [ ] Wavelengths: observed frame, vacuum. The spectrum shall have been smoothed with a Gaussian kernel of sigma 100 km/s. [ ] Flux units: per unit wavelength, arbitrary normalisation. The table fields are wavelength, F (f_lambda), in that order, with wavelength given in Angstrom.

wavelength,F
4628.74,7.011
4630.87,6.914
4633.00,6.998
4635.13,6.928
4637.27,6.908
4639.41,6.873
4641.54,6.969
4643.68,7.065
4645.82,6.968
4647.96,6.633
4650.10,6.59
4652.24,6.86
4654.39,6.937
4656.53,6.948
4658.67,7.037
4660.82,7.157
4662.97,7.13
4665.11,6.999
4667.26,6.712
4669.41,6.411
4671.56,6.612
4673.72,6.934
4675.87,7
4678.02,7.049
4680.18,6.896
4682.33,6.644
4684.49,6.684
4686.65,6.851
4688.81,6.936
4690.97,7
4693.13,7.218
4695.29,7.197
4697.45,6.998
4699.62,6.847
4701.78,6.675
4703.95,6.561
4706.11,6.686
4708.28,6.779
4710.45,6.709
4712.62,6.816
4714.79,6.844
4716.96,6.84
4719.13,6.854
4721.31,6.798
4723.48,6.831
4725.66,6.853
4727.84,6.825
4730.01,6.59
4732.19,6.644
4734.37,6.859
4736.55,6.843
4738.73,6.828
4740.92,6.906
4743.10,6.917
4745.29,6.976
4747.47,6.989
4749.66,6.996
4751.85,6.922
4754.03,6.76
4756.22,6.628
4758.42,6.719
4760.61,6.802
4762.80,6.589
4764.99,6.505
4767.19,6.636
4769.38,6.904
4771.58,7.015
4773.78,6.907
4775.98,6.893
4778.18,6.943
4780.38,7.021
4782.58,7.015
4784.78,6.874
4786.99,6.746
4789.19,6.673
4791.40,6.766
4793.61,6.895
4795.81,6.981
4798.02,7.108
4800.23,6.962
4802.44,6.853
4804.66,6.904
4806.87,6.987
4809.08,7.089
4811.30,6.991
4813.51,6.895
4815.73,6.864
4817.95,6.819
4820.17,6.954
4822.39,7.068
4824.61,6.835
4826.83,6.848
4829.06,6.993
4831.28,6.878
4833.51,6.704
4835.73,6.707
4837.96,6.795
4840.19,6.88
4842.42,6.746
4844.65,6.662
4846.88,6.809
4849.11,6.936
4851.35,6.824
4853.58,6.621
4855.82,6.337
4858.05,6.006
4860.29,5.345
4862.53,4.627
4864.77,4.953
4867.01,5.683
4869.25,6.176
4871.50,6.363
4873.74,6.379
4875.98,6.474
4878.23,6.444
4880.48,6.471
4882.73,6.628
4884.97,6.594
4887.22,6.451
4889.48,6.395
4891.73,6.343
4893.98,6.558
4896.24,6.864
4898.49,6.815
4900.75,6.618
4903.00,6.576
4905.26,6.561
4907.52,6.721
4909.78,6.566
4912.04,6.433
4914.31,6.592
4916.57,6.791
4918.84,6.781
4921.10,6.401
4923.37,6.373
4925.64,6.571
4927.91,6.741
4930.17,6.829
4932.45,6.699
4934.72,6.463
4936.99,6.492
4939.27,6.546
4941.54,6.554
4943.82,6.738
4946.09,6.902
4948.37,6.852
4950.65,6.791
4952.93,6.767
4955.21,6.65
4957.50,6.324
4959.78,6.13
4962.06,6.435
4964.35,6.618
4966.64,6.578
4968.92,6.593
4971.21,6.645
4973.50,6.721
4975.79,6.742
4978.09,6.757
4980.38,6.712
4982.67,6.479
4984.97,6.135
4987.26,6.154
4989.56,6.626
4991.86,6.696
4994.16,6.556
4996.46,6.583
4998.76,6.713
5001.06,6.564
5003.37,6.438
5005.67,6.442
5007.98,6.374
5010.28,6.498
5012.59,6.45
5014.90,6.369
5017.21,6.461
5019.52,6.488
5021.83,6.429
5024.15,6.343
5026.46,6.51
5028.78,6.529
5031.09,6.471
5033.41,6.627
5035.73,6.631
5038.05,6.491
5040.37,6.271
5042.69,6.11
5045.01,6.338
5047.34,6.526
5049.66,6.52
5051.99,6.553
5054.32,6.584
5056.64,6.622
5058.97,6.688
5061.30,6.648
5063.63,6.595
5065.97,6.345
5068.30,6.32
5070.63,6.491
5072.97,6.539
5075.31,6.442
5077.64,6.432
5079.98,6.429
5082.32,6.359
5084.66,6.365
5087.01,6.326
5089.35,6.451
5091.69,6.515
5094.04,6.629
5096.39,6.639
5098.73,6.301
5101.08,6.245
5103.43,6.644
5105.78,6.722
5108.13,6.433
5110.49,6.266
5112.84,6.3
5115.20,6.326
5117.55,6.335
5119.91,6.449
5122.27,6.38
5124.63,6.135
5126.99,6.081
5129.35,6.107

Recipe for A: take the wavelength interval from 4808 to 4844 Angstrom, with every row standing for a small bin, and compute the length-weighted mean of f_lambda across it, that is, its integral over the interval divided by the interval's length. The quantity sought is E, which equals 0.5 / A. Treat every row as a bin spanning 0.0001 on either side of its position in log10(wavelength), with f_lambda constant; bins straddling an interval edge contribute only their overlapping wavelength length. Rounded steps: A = 6.88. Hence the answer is 0.0727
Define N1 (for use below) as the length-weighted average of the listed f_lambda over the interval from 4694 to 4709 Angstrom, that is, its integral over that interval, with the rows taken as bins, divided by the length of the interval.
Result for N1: 6.83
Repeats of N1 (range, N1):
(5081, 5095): 6.44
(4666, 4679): 6.79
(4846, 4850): 6.88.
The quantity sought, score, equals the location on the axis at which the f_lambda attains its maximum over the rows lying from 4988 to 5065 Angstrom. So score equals 4998.76 Angstrom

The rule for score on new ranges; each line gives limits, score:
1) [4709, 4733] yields 4719.13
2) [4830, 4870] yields 4849.11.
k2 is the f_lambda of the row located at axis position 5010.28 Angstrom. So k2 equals 6.498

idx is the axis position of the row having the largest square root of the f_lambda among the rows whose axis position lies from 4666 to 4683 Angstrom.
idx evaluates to 4678.02 Angstrom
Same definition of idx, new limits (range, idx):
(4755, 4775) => 4771.58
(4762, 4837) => 4798.02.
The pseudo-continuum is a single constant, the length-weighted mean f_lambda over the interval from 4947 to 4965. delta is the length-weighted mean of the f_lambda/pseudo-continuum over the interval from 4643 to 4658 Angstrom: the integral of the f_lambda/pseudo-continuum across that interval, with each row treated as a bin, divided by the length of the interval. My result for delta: 1.04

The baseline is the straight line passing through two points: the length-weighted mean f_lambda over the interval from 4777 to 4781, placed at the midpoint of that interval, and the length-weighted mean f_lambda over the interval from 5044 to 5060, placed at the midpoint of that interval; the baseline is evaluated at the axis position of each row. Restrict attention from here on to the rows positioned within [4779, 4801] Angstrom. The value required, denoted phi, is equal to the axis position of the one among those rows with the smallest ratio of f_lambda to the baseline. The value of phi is 4789.19 Angstrom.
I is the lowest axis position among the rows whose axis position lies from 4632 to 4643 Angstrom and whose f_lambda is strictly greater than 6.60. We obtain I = 4633.00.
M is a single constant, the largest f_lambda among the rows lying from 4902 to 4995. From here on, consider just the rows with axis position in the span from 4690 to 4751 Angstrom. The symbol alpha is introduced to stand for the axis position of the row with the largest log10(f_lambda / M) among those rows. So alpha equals 4693.13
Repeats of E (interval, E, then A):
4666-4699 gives 0.0727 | 6.87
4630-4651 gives 0.0726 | 6.89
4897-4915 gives 0.0756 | 6.62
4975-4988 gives 0.0769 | 6.50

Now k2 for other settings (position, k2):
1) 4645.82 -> 6.968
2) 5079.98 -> 6.429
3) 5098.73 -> 6.301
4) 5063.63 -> 6.595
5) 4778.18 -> 6.943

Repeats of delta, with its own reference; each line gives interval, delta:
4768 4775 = 1.05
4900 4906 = 1.00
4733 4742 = 1.04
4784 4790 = 1.03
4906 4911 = 1.01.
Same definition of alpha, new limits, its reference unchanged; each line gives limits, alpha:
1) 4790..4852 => 4798.02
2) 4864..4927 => 4896.24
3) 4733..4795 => 4780.38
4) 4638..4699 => 4693.13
